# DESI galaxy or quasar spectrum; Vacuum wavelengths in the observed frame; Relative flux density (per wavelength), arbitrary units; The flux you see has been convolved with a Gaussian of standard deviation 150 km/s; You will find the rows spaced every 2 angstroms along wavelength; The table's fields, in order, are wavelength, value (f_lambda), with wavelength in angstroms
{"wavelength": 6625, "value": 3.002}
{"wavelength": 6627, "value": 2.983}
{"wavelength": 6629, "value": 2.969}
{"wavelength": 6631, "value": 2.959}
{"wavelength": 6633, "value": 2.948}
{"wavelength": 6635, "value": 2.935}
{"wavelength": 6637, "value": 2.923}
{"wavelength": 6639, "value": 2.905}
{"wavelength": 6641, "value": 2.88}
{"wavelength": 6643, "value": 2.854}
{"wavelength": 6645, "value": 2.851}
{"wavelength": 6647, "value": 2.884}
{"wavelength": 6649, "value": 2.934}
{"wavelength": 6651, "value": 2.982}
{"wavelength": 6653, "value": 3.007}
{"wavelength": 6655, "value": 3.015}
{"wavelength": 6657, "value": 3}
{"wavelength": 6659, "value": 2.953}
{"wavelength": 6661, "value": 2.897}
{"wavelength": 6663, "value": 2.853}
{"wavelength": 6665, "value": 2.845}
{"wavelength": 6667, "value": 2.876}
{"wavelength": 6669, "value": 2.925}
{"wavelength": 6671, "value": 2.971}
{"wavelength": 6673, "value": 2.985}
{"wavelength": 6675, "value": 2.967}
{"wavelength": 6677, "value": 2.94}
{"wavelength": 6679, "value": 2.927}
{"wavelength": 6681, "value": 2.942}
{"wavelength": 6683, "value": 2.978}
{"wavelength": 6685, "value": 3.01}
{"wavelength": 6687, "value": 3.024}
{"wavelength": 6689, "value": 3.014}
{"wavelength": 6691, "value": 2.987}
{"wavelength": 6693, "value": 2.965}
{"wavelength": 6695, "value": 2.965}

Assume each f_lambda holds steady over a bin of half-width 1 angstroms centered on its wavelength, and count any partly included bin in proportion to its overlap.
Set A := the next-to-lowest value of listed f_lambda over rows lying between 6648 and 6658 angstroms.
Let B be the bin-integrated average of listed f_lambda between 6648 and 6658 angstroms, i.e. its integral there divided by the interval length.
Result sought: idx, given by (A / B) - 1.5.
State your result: -0.502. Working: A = 2.982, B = 2.99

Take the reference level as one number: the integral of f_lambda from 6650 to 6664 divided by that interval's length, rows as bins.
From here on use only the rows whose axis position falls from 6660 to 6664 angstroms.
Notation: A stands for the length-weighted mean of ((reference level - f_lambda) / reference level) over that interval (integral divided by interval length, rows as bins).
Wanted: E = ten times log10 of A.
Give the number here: -16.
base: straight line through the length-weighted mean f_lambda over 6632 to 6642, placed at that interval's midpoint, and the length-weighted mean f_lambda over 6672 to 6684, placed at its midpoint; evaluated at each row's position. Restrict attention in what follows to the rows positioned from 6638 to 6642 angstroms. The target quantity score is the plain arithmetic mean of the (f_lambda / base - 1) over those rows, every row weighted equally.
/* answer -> -0.010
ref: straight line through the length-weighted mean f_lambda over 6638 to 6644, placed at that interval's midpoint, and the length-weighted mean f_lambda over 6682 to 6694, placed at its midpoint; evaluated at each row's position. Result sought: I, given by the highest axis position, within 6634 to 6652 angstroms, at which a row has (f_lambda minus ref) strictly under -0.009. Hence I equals 6647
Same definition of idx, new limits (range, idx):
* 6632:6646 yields -0.516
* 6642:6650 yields -0.509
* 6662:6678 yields -0.523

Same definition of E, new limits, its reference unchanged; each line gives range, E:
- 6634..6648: -16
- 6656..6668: -17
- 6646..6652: -21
